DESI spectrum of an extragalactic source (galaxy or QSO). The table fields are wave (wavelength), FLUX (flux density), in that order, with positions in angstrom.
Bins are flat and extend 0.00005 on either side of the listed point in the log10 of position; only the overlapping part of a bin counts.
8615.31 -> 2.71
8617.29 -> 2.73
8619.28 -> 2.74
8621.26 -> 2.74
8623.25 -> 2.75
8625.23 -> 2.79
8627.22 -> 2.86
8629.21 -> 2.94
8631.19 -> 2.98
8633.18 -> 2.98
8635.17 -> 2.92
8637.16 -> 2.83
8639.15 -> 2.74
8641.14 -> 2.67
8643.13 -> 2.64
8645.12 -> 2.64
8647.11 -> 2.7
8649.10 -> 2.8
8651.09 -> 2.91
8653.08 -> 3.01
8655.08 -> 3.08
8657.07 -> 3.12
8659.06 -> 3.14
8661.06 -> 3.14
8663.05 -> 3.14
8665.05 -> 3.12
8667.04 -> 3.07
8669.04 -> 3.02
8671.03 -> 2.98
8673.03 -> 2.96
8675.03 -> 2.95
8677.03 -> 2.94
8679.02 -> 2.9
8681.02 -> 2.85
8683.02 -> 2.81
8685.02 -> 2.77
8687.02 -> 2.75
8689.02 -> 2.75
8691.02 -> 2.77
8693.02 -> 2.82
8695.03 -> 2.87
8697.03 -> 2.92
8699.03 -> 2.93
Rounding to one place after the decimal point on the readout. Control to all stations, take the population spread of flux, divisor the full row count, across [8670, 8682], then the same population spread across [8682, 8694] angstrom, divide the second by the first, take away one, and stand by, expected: -0.4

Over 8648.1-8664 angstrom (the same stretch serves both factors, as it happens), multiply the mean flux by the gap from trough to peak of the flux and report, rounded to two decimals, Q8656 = 1.03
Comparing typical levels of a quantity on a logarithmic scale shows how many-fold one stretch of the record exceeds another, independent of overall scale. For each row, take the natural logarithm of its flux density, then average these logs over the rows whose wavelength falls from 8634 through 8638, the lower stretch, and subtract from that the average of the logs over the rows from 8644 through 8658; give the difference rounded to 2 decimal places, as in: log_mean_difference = 0.00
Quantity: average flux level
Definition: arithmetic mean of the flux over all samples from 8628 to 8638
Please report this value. 2.93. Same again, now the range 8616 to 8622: 2.74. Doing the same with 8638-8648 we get 2.68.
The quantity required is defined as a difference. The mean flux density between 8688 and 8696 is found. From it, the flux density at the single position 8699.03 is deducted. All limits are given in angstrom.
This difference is -0.13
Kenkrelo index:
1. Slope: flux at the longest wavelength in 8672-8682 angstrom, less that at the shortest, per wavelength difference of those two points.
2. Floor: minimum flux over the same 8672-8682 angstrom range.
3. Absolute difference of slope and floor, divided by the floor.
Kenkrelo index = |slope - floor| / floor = 1.00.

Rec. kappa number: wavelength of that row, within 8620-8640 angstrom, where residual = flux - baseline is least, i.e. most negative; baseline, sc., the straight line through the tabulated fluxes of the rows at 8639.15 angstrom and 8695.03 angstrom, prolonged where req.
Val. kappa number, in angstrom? 8639.15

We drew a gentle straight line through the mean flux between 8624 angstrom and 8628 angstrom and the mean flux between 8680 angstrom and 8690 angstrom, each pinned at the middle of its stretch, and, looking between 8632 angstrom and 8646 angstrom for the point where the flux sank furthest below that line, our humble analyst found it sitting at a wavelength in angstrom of 8643.13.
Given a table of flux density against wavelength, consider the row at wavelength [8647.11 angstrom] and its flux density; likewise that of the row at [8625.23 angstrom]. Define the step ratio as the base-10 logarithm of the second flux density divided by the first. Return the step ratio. 0.01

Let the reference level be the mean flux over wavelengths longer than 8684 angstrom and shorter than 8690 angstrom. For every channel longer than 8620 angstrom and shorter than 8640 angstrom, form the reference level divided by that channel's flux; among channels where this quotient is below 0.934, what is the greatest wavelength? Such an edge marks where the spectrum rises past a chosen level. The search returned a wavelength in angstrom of 8633.18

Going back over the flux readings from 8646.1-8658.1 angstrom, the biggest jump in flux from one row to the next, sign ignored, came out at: 0.11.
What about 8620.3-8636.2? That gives 0.08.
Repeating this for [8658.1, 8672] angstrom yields 0.05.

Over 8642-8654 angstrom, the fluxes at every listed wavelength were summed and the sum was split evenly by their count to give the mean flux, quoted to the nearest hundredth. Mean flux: 2.78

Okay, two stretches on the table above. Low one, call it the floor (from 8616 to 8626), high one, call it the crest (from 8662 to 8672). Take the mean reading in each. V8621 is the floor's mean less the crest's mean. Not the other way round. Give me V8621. -0.3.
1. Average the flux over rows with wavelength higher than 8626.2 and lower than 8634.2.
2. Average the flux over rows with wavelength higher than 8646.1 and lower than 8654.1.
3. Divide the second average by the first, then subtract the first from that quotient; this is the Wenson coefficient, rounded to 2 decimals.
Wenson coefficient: -1.97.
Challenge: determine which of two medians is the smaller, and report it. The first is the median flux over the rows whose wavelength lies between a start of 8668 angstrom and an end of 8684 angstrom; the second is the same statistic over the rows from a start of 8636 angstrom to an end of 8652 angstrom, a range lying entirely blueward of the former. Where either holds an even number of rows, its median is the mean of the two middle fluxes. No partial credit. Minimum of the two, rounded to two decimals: 2.72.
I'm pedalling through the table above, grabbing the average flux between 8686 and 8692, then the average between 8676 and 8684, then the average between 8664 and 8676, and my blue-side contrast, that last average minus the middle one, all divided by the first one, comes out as 0.051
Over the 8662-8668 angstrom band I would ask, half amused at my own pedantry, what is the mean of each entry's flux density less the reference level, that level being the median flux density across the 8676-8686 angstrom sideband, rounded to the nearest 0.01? 0.26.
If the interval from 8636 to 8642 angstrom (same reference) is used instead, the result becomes -0.10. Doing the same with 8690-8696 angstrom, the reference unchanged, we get -0.03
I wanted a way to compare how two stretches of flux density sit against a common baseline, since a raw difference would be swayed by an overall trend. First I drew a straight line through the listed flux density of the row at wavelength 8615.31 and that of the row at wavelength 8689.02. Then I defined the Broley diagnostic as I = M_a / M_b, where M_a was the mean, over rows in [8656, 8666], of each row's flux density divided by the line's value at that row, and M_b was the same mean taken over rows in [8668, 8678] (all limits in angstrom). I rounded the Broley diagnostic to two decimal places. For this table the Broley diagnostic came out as 1.06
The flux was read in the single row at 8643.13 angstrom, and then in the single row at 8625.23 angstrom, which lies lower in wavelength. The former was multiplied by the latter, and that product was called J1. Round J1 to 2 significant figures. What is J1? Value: 7.4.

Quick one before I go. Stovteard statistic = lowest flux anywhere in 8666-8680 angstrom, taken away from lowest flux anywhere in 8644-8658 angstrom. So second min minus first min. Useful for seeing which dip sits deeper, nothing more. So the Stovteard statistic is -0.26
